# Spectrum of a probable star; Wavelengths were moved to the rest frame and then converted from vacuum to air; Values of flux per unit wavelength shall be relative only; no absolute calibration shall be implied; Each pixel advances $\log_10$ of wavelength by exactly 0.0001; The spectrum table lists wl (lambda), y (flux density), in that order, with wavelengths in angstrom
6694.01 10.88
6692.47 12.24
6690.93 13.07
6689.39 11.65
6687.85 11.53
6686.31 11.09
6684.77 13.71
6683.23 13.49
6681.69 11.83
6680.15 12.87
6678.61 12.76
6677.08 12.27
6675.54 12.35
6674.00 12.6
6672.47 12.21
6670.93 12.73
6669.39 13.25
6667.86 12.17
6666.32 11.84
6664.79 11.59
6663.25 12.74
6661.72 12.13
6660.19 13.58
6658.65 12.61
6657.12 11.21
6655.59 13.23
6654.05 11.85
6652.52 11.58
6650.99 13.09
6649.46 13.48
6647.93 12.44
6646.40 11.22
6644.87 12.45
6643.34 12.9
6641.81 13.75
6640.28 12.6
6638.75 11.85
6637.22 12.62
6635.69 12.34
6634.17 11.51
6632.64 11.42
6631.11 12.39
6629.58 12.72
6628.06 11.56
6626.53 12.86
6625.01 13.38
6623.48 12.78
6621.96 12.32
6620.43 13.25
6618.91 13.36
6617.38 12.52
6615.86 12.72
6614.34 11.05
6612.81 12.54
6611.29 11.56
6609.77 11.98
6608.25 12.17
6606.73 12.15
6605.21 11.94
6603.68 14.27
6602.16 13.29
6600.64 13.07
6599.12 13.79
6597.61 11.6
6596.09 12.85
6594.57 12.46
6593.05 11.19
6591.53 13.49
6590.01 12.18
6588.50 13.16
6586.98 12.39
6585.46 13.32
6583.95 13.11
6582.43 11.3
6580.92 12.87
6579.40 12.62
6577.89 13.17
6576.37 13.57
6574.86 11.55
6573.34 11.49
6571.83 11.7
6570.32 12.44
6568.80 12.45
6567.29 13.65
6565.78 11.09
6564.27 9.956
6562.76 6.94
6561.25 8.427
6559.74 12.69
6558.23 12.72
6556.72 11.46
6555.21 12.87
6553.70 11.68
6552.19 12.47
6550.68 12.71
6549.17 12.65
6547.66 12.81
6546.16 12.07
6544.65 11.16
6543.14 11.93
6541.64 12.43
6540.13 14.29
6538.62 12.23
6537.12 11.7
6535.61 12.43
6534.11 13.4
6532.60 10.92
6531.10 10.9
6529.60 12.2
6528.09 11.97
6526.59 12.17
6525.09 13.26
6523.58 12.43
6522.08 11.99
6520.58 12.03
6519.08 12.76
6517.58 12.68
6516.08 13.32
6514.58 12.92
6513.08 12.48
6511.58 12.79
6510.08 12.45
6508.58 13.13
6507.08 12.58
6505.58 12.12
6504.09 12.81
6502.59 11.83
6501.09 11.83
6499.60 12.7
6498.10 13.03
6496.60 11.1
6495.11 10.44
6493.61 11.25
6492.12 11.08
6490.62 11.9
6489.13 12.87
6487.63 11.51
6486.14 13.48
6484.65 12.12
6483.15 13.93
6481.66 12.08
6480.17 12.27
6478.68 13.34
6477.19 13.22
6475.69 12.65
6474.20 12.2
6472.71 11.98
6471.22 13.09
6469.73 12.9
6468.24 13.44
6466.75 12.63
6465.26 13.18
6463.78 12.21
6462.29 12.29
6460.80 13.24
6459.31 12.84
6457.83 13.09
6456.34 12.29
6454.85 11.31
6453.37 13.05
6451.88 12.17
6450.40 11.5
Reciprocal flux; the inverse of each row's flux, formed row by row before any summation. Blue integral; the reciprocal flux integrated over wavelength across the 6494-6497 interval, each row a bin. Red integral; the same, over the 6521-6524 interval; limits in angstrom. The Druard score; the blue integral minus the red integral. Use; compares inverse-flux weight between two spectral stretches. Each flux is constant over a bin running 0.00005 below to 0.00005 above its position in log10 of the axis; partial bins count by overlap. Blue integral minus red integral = 0.032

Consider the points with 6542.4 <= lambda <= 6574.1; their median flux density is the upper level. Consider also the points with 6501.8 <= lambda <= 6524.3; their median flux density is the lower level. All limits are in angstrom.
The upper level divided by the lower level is 0.959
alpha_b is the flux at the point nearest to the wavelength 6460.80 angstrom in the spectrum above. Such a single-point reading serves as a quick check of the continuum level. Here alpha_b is 13.24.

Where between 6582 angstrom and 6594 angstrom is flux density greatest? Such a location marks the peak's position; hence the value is 6591.53 angstrom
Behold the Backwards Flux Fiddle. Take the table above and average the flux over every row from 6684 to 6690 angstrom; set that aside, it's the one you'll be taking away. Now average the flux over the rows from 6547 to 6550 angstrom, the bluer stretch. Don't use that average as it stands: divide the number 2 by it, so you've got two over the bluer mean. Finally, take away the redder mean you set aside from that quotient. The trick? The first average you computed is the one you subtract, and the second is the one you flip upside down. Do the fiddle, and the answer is -11.8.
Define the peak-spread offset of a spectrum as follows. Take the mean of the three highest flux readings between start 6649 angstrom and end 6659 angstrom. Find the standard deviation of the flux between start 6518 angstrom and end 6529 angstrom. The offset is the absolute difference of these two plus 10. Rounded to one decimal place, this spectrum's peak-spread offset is 22.8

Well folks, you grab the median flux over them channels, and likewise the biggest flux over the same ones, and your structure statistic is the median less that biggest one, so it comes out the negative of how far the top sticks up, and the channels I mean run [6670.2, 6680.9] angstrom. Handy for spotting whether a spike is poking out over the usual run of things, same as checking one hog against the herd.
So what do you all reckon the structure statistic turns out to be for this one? -0.27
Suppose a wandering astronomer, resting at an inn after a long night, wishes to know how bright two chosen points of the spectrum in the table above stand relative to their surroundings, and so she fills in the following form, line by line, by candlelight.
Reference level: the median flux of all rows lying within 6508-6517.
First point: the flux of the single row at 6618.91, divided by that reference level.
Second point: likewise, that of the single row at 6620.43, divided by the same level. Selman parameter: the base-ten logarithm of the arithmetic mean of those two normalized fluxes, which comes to 0.015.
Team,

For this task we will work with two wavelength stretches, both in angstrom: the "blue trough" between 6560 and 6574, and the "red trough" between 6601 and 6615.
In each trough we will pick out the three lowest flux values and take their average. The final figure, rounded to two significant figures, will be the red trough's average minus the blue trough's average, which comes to 3.1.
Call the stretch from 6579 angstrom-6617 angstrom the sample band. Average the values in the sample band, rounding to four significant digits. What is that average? 12.52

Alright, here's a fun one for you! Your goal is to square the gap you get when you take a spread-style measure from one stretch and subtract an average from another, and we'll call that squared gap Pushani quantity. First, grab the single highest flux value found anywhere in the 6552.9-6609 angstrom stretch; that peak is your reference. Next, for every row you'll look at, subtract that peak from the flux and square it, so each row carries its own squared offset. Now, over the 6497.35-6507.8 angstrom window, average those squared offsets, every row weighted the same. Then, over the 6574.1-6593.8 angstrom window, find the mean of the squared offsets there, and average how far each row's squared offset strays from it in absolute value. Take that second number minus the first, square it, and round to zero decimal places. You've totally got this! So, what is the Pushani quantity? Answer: 1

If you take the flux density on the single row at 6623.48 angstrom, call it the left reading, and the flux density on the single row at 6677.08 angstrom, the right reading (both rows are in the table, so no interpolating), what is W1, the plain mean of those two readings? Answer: 12.5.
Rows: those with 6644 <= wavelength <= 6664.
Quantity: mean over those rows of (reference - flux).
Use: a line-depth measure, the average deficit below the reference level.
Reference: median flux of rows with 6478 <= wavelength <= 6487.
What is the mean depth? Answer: 0.37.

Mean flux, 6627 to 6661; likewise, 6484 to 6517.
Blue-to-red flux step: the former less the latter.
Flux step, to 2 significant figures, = 0.12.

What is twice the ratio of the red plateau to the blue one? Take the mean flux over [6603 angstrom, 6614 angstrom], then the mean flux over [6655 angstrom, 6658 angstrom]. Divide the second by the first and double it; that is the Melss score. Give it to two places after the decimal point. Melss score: 1.98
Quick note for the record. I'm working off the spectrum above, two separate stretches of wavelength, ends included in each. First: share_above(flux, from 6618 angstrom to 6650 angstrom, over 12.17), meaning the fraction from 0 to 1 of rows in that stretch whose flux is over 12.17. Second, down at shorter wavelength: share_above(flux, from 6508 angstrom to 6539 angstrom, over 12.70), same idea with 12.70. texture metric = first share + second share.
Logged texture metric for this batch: 1.10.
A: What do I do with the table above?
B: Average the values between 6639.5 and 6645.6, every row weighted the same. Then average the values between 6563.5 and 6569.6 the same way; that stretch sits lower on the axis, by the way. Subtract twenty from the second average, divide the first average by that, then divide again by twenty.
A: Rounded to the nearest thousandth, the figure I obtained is -0.079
